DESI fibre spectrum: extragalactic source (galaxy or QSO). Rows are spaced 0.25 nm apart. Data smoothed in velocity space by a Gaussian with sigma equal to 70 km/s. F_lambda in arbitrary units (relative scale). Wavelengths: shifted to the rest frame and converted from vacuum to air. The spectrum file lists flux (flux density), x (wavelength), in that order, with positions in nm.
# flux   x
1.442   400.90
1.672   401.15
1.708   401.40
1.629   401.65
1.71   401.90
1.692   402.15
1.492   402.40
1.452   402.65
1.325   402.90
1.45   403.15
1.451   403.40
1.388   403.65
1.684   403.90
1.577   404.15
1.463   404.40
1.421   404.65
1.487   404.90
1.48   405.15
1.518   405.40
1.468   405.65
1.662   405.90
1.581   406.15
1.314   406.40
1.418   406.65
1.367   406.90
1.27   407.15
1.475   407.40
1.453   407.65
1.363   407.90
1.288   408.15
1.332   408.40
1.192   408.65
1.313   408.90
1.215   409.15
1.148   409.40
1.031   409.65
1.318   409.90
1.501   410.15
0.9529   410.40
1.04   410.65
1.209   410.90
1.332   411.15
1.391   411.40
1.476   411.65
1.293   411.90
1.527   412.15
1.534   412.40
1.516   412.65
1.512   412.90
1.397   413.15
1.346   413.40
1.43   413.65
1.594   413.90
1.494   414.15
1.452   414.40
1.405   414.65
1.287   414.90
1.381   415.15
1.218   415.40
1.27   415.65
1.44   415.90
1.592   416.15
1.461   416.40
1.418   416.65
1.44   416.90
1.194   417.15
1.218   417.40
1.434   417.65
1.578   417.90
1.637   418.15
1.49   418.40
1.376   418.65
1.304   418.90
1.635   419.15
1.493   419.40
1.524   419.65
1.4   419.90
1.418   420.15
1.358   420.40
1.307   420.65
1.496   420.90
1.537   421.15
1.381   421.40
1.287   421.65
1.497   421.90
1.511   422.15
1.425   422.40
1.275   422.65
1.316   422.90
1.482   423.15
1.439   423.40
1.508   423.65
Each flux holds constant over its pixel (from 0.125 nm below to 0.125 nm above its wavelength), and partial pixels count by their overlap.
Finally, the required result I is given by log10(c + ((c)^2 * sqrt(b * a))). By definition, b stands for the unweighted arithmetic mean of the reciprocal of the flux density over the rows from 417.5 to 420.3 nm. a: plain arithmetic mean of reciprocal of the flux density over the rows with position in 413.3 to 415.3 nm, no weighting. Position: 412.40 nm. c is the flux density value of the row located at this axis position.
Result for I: 0.50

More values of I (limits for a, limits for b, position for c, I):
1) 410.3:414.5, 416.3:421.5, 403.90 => 0.57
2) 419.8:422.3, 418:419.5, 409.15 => 0.35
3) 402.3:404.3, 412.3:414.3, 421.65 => 0.38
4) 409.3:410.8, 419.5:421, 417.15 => 0.37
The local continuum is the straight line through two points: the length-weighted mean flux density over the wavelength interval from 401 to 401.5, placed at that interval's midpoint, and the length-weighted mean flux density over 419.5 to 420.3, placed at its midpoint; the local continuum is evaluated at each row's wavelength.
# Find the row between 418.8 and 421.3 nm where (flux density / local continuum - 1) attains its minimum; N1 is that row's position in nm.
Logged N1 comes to 418.90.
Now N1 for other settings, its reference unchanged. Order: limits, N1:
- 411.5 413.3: 411.90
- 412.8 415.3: 414.90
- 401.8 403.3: 402.90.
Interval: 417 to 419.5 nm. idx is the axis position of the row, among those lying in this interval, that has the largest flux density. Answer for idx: 418.15 nm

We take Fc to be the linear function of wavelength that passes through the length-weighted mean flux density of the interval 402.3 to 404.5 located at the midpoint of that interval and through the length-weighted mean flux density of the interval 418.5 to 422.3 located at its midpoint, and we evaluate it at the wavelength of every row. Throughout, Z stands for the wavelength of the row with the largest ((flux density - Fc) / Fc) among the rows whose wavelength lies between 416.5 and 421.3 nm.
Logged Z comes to 419.15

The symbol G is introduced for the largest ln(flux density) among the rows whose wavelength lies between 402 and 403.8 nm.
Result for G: 0.53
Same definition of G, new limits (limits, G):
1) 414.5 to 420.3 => 0.49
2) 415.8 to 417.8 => 0.46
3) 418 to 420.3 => 0.49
